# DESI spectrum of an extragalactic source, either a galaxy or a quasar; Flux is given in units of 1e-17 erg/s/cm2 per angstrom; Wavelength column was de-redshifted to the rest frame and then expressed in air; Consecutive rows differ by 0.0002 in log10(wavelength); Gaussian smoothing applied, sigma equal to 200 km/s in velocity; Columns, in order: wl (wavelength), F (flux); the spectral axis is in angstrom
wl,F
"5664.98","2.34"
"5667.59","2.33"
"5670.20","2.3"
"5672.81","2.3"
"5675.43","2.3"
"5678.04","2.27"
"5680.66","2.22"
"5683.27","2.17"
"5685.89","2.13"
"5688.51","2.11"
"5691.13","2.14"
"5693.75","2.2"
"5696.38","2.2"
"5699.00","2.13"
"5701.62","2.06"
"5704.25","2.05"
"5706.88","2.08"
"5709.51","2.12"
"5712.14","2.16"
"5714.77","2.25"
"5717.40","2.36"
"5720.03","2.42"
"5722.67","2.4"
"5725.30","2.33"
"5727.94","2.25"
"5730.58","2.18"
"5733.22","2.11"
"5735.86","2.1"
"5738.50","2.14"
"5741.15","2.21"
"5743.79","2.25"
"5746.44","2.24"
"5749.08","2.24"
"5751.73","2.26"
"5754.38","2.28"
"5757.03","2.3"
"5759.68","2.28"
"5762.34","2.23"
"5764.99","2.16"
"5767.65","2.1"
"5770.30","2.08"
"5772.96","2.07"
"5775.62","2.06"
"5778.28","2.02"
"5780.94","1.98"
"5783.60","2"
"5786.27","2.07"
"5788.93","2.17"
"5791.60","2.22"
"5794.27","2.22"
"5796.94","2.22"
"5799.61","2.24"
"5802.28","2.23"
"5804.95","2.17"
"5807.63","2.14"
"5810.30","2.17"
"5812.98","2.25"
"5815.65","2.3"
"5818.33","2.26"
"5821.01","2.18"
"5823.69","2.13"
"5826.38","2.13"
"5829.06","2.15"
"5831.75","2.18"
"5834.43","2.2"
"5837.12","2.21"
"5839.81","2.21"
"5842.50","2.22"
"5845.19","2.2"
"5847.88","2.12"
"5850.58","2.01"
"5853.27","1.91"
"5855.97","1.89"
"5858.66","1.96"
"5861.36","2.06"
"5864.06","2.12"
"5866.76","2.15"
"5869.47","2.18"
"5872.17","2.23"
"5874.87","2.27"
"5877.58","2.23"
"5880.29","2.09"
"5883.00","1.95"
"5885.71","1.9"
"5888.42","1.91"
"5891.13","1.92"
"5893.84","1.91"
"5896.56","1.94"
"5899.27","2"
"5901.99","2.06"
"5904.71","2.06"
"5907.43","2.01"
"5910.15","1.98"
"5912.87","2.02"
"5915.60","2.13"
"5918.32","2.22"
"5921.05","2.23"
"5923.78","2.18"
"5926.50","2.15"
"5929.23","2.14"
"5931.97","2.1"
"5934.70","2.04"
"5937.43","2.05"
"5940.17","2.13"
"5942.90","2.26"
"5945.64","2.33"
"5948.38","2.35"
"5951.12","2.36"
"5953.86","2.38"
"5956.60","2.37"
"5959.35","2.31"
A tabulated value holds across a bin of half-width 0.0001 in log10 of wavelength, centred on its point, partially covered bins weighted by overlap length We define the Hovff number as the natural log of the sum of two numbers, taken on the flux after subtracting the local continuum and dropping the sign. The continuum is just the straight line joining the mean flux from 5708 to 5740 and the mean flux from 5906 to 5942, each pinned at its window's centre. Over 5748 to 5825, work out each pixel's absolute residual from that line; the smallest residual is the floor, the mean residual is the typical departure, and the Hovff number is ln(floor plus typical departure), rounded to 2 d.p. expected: -2.49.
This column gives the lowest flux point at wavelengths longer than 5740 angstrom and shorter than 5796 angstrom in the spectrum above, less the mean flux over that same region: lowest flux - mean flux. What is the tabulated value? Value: -0.184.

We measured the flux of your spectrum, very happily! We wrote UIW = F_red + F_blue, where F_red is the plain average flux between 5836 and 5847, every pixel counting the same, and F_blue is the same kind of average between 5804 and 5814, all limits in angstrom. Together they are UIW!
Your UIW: 4.39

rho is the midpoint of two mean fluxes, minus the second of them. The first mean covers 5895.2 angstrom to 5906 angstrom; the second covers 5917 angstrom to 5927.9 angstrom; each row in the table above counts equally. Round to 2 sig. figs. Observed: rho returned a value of -0.090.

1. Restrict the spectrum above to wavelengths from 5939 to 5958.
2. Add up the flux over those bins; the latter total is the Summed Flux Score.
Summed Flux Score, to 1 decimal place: 16.2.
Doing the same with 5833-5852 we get 15.2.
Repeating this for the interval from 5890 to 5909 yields 13.9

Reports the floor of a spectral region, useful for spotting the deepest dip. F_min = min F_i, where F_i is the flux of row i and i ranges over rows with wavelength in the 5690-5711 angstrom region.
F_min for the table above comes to 2.05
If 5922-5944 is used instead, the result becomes 2.04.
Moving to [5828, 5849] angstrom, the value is 2.12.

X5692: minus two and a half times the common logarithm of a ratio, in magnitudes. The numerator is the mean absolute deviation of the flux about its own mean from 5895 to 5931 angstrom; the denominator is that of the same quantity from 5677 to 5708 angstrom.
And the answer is -0.4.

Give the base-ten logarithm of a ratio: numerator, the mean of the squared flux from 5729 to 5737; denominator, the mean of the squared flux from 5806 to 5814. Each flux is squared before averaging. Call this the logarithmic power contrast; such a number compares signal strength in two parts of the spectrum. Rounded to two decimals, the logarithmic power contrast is -0.02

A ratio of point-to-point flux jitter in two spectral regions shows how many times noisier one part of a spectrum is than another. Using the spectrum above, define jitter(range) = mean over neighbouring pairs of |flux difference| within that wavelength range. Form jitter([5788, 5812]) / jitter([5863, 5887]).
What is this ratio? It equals 0.38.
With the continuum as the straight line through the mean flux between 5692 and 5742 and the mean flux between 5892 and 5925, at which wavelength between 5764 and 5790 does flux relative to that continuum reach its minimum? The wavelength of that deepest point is 5780.94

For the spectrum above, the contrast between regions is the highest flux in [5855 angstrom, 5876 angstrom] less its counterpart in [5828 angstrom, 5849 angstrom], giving 0.050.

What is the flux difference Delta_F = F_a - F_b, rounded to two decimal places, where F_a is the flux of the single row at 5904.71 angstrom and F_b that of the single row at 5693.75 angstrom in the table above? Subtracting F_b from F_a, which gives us -0.14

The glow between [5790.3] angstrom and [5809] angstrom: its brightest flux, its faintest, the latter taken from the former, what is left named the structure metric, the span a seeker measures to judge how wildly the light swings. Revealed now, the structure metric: 0.10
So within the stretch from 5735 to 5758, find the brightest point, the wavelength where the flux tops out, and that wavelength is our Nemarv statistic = 5757.03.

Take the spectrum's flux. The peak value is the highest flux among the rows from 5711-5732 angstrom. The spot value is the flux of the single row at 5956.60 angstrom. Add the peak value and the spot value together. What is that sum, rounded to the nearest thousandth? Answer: 4.790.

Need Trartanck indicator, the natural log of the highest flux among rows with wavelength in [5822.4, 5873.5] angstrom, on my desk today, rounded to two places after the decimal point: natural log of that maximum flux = 0.80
